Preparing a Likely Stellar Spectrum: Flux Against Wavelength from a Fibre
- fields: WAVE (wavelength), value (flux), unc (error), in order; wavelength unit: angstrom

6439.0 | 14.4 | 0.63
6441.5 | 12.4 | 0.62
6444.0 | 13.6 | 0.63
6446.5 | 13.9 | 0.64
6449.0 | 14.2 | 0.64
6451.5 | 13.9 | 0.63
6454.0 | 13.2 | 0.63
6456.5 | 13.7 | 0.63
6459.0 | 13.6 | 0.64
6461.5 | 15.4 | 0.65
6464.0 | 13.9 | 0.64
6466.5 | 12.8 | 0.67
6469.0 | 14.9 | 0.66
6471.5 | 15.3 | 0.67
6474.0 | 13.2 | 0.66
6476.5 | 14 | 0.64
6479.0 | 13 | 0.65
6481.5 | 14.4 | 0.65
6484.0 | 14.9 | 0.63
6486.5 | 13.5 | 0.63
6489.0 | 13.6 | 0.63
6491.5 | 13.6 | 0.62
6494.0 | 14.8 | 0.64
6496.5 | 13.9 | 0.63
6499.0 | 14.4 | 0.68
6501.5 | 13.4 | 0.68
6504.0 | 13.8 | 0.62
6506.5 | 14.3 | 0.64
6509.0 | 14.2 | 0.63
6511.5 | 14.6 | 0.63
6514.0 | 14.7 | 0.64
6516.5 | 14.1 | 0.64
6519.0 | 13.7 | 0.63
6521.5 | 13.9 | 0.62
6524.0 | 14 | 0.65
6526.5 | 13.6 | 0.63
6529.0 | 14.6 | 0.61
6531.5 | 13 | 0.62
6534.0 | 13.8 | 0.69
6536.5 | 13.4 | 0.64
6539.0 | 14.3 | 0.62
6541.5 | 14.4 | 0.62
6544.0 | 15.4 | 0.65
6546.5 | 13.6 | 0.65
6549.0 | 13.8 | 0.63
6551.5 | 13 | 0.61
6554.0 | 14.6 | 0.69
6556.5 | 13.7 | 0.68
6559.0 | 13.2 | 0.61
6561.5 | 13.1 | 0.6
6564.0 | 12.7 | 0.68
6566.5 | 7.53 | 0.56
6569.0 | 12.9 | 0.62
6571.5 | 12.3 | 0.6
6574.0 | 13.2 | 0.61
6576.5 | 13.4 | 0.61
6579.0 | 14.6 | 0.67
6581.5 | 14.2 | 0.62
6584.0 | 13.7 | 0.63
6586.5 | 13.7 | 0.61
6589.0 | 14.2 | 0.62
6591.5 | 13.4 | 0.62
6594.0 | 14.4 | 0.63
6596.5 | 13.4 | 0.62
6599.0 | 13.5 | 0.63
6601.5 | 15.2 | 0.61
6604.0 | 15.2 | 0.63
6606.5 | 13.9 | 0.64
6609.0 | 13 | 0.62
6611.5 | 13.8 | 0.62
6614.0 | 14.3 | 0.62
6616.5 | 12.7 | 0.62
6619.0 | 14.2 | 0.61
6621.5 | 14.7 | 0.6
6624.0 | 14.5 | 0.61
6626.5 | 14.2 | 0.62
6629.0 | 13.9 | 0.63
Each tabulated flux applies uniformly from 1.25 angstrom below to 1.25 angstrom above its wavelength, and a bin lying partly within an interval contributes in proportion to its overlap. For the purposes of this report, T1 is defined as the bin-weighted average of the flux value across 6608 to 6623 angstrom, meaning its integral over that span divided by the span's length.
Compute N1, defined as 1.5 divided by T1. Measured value 0.109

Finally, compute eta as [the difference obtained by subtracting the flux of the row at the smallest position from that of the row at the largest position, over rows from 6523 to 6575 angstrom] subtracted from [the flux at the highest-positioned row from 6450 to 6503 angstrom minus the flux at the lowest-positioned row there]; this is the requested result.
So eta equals 0.3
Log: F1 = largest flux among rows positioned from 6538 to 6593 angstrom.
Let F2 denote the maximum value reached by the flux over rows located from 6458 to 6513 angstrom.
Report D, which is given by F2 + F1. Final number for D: 30.8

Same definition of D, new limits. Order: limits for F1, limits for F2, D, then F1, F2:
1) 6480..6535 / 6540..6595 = 30.3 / 14.9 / 15.4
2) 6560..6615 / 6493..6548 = 30.6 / 15.2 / 15.4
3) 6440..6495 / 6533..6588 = 30.8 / 15.4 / 15.4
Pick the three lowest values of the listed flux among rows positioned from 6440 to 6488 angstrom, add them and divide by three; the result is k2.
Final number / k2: 12.7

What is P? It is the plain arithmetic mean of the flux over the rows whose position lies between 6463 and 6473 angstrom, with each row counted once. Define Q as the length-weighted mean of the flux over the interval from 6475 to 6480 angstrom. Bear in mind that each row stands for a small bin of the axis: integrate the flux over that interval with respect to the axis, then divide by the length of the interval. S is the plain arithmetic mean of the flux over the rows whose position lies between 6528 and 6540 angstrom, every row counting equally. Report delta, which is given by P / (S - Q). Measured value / 46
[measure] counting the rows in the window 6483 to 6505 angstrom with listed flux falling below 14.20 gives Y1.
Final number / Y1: 6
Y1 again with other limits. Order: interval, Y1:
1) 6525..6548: 5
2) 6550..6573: 8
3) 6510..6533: 6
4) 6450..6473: 6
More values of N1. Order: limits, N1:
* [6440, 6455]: 0.111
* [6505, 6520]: 0.105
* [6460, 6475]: 0.105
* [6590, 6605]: 0.106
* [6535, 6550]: 0.106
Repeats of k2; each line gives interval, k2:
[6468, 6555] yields 13.0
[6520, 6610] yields 10.8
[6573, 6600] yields 13.3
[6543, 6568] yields 11.1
